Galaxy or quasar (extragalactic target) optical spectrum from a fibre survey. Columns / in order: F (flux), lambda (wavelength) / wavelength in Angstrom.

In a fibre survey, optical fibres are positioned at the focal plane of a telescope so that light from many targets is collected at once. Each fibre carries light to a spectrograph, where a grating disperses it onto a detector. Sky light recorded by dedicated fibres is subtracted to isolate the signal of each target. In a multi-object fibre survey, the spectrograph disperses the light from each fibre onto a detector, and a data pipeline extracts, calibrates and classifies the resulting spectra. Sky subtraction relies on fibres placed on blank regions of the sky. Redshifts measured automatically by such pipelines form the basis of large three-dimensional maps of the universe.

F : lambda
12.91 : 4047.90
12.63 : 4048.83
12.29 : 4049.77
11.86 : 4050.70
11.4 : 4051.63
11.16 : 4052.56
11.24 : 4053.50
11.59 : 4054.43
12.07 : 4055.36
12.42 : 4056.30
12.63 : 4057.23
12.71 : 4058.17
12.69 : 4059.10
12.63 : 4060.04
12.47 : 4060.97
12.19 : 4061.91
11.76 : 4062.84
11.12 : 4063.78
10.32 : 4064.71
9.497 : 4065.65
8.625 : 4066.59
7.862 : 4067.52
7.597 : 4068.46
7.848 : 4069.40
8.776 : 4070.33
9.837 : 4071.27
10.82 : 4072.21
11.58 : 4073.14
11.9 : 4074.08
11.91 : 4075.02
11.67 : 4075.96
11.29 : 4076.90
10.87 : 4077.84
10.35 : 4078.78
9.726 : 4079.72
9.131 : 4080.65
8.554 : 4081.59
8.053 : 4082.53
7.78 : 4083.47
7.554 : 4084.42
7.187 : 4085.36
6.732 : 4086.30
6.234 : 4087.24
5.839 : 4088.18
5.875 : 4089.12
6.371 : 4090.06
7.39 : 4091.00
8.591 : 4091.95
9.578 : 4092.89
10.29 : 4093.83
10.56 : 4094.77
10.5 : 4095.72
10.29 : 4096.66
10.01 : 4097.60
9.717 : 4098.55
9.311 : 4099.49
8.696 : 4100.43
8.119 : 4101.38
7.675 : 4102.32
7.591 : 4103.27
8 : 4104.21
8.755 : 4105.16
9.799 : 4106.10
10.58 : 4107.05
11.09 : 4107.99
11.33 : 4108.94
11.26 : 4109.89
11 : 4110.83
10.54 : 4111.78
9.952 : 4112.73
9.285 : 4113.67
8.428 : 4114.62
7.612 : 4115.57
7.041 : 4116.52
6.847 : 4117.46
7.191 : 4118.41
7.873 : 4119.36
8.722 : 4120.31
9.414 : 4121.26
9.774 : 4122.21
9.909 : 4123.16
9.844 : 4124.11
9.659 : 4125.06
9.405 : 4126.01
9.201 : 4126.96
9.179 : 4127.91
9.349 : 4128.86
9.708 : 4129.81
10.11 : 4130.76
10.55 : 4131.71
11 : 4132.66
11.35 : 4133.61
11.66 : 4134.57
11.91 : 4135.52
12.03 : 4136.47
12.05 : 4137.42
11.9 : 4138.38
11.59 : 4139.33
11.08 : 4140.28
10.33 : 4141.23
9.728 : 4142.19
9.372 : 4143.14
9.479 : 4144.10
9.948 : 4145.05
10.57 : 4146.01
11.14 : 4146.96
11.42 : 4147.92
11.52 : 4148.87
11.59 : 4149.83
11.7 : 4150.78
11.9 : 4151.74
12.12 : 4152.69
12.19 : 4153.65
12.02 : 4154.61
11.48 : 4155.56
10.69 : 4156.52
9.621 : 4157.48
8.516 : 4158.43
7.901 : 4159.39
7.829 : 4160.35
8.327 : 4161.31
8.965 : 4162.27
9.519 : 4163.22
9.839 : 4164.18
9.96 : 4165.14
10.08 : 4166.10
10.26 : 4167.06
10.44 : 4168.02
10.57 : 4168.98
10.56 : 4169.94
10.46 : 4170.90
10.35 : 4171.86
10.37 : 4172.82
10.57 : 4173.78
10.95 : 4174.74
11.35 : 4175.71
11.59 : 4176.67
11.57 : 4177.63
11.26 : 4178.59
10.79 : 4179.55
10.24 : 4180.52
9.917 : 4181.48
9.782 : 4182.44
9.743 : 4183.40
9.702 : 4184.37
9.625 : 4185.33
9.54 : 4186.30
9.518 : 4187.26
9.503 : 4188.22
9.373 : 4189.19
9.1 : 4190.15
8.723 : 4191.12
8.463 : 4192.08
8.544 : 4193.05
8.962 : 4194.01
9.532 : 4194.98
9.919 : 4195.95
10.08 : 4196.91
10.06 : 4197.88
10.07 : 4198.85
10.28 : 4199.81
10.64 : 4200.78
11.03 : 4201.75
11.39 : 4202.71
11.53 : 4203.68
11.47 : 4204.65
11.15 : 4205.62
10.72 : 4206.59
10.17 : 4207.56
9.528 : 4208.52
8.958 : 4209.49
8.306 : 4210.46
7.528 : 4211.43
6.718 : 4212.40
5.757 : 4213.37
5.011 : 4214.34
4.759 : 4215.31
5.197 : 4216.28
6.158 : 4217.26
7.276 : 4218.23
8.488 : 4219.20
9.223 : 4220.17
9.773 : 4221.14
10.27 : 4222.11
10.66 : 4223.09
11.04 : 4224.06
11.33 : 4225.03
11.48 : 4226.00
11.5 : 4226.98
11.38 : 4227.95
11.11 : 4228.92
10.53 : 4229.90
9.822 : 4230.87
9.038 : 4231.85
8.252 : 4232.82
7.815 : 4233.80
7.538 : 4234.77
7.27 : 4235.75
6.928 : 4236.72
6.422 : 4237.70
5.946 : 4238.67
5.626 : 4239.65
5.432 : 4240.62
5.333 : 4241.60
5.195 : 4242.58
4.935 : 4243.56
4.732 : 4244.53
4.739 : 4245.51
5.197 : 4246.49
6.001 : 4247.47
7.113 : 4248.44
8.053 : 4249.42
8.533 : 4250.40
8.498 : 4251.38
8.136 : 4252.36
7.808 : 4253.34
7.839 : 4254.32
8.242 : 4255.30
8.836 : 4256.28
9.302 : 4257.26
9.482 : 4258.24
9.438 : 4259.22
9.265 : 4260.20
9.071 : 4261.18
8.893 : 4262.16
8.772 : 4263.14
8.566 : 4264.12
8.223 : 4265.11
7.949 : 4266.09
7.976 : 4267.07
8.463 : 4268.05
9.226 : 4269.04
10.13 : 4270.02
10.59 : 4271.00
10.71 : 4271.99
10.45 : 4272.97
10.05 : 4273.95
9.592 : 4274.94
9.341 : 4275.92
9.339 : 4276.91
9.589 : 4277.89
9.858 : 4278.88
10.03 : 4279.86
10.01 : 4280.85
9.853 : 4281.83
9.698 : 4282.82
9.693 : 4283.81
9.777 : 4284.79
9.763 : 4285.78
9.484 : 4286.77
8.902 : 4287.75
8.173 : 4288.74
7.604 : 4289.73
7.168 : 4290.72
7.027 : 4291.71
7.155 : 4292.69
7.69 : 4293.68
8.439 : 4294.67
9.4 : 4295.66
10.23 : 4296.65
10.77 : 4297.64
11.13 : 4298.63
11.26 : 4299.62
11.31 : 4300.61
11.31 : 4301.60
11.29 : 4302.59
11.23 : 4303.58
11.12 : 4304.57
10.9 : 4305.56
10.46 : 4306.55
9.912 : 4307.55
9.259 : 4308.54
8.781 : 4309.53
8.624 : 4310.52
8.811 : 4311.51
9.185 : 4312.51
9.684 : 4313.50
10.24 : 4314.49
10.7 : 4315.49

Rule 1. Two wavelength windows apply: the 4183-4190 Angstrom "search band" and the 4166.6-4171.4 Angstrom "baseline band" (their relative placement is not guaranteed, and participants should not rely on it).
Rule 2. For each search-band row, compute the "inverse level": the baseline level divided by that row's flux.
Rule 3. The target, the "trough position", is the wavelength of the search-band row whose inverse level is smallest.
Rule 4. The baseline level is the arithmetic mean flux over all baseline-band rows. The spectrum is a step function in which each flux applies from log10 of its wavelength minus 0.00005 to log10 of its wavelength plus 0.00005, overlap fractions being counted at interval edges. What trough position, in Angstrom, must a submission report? 4183.40 Angstrom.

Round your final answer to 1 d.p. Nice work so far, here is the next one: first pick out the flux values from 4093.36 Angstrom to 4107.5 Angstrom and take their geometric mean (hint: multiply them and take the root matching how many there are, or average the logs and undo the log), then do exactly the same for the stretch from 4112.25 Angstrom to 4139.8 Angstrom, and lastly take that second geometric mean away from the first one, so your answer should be -0.4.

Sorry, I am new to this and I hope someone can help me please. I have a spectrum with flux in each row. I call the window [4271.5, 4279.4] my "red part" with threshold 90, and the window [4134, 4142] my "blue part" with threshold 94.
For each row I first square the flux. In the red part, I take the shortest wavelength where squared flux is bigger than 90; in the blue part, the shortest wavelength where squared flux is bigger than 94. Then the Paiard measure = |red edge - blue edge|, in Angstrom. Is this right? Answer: 137.4 Angstrom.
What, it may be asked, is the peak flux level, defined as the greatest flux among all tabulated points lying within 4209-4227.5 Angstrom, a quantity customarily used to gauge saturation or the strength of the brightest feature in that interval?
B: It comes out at 11.5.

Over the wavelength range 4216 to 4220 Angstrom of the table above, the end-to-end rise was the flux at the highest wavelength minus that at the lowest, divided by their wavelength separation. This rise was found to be 1.1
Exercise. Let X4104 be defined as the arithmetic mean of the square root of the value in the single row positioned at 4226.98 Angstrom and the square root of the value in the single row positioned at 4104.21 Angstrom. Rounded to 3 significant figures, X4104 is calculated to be 3.11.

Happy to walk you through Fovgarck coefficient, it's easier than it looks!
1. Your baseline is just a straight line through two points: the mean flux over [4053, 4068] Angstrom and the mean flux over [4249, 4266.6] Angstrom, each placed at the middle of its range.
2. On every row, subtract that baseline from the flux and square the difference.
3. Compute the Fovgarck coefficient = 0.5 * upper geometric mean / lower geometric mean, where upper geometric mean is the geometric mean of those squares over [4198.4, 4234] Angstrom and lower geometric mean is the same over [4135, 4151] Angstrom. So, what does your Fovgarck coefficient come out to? 1.1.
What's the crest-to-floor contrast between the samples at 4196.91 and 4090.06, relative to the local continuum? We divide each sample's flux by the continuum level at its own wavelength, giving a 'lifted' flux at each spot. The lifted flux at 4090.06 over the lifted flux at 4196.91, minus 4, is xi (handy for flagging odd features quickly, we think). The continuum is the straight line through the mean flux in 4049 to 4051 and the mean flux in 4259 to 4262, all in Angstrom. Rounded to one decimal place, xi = -3.4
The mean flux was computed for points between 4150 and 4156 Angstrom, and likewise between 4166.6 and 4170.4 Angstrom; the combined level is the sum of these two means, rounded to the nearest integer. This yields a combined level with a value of 22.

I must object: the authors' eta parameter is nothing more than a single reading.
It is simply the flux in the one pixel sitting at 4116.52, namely 7.041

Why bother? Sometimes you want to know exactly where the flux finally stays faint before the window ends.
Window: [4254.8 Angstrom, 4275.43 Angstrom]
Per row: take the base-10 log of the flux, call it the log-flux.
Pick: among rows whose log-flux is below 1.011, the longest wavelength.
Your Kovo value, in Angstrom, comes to 4274.94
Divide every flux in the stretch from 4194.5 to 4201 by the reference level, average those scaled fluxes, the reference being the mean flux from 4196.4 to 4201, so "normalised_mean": 0.99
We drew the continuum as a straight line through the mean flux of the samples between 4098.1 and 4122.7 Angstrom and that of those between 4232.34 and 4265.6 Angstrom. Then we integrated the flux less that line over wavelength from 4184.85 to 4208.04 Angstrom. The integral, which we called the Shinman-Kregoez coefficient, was 45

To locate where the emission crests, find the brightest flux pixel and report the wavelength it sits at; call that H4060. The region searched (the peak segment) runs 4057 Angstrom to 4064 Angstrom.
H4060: 4058.17 Angstrom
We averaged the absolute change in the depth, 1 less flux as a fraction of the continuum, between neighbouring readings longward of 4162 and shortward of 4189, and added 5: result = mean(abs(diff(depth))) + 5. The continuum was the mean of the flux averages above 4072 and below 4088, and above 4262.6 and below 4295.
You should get 5.021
